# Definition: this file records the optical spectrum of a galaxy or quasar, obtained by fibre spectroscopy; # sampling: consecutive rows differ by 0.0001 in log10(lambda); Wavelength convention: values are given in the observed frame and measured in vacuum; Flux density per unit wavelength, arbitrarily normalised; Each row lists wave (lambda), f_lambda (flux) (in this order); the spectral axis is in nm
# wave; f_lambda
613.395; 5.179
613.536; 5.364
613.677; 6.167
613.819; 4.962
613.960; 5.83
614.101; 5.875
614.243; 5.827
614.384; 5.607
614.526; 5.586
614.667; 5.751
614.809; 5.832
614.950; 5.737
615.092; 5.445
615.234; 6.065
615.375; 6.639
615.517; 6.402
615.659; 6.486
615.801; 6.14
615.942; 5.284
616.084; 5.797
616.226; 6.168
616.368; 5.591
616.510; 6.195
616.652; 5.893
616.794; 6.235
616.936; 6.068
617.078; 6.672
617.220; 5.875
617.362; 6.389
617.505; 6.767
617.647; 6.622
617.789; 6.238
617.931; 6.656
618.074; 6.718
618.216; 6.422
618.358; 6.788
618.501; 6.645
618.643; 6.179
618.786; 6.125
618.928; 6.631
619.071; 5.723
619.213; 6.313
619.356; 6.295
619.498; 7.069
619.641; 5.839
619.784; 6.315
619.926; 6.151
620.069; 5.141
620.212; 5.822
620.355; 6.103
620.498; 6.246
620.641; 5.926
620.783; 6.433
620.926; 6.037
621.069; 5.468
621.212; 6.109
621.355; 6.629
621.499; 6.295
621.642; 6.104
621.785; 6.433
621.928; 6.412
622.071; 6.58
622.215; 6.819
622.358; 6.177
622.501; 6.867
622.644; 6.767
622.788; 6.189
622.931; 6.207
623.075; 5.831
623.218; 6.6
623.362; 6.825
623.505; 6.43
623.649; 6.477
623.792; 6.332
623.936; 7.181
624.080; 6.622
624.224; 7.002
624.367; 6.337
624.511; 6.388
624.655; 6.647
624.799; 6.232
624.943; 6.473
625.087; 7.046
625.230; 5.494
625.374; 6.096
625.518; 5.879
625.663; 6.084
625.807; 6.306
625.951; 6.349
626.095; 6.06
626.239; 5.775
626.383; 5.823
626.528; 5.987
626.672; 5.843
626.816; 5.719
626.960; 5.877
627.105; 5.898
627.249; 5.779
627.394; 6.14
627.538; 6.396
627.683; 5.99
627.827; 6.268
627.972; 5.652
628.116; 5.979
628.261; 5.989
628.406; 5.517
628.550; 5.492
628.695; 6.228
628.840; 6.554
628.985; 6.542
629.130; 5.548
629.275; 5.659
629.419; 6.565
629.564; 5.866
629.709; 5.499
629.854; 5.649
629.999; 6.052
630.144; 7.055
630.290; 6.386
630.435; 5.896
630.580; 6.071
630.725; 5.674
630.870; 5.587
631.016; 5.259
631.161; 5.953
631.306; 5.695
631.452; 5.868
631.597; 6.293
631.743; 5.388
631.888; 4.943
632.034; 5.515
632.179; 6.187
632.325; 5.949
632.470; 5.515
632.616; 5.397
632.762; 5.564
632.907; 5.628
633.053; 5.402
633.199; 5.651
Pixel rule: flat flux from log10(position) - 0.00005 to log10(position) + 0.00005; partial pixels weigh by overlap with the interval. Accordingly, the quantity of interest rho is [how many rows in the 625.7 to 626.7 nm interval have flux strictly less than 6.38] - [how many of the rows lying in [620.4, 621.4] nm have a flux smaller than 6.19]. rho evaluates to 3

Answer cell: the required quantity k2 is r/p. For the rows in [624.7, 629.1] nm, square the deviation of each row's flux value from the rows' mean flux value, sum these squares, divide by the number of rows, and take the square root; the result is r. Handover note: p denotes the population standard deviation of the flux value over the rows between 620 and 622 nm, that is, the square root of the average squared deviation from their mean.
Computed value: 0.90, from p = 0.39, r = 0.345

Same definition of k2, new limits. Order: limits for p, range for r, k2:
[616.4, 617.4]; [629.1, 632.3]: 1.75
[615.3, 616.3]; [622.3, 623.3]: 0.81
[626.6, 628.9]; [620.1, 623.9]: 1.15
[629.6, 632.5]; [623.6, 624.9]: 0.68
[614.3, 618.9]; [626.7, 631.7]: 0.92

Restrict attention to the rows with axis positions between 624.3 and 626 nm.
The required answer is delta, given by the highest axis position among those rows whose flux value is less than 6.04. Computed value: 625.518 nm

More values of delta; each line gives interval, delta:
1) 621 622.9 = 621.069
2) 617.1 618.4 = 617.220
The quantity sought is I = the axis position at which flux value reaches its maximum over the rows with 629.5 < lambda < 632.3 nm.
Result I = 630.144 nm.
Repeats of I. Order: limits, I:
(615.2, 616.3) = 615.375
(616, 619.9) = 619.498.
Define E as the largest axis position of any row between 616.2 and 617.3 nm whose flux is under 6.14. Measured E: 617.220 nm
